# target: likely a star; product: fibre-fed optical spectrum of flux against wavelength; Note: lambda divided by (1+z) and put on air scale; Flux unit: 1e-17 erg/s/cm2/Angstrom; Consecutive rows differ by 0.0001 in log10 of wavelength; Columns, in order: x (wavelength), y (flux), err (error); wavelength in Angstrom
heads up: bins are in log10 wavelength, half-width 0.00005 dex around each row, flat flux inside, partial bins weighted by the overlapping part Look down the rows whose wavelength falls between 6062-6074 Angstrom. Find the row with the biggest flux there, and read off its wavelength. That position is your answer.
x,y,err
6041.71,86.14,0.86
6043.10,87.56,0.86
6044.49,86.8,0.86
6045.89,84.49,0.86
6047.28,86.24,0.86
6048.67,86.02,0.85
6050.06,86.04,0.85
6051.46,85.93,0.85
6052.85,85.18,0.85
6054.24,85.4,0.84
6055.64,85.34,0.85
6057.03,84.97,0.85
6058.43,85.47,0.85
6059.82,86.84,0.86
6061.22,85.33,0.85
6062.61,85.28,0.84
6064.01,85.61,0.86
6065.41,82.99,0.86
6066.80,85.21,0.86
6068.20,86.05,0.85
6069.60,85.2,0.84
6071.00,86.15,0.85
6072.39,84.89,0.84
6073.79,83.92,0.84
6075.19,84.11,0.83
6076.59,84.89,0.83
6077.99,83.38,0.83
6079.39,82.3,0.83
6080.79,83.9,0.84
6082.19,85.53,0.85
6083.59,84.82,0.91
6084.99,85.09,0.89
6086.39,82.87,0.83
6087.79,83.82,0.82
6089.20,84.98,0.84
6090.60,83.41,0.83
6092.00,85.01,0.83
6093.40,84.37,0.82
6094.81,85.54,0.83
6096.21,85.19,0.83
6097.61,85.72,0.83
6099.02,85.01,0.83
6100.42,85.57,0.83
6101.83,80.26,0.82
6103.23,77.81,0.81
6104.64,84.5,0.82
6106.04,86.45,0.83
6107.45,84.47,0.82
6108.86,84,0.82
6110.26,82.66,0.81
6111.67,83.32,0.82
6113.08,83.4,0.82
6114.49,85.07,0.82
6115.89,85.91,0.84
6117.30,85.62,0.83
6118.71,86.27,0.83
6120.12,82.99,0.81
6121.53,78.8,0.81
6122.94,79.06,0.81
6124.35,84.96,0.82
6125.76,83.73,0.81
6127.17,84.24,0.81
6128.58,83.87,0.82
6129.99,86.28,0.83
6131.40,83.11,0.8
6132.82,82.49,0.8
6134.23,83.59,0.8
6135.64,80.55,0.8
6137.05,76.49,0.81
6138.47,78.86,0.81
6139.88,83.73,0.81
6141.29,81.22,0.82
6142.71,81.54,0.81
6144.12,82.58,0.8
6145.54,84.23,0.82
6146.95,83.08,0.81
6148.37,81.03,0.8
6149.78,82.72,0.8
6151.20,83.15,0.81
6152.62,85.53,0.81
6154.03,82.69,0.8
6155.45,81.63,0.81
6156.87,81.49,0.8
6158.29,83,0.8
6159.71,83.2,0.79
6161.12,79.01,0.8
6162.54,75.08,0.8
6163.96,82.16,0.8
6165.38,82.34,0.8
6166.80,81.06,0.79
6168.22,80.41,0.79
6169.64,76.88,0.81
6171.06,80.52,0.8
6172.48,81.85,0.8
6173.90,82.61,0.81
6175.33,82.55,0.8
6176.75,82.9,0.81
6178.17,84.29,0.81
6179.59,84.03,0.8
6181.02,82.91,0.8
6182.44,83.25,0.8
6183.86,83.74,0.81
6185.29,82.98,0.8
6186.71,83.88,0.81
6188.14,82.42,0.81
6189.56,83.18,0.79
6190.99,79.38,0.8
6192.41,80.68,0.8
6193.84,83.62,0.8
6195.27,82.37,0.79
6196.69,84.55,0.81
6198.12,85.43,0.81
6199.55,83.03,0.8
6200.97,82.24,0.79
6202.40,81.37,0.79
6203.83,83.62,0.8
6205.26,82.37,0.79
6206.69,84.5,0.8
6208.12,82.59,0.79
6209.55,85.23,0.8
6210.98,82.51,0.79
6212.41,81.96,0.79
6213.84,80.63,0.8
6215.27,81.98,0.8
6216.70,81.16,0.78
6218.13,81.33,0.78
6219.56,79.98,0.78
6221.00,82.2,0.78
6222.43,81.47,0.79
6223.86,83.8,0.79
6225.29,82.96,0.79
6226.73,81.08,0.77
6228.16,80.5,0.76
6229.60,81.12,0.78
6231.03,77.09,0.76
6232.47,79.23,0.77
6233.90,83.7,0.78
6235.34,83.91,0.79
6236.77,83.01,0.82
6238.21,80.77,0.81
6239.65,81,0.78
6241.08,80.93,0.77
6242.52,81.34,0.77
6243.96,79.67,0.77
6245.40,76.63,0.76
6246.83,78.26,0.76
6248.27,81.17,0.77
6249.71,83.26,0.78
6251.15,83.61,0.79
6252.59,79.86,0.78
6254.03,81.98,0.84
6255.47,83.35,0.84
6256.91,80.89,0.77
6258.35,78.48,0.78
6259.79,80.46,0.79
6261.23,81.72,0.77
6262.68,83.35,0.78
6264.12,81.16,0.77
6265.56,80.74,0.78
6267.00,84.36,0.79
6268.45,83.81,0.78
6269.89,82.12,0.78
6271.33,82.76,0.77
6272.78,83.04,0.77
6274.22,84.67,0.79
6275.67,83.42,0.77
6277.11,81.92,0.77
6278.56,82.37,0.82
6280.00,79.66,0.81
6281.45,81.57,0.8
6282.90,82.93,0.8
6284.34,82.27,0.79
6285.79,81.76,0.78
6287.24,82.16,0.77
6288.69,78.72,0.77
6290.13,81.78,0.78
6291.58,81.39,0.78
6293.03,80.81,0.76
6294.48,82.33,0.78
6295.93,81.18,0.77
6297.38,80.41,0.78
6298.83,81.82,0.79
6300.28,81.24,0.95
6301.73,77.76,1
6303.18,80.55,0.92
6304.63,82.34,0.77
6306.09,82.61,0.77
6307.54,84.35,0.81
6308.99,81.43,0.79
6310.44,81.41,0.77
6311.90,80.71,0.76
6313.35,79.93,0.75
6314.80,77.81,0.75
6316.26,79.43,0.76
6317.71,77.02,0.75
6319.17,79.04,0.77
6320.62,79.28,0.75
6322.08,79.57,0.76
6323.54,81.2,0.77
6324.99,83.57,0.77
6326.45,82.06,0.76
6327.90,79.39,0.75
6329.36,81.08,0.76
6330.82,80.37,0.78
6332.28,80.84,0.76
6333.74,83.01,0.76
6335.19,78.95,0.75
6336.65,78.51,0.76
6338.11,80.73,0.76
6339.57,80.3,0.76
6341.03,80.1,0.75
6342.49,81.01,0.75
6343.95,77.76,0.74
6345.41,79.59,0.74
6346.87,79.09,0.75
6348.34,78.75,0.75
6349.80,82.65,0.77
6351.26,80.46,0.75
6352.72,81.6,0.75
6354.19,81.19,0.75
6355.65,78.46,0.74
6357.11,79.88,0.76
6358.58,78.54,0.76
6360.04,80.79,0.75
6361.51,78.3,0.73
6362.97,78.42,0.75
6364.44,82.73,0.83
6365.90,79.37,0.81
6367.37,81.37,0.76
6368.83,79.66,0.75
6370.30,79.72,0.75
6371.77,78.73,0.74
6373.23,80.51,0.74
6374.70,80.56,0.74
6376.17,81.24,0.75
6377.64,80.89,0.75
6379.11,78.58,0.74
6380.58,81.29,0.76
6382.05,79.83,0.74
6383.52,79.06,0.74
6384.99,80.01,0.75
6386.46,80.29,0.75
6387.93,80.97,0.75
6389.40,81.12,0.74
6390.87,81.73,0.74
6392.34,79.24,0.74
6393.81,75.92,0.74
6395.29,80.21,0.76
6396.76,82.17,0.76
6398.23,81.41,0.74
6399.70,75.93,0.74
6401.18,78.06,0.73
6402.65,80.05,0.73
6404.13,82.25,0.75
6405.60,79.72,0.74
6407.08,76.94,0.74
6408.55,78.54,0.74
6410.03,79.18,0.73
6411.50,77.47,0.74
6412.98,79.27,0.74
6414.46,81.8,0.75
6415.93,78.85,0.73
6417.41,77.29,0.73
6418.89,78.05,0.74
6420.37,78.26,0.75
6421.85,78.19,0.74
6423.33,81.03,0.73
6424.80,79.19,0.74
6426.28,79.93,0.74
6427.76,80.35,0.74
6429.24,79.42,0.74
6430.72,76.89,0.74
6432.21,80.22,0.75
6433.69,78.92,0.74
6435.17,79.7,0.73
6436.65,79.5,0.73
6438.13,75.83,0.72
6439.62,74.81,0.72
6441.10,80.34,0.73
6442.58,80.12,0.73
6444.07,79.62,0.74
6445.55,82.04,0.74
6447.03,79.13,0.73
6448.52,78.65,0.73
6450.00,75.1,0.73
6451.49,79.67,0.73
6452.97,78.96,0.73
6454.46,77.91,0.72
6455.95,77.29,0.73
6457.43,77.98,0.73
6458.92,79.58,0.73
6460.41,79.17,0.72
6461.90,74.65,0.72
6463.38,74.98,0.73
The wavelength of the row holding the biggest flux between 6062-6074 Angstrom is 6071.00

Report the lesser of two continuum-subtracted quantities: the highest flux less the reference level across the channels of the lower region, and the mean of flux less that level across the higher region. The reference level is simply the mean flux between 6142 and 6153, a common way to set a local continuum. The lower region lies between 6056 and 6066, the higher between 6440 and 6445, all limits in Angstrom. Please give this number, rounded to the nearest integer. -3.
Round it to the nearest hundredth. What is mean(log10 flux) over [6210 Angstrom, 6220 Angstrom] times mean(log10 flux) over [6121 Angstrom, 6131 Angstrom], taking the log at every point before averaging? 3.67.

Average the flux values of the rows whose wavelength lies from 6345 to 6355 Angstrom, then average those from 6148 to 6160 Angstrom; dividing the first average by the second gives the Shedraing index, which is 0.973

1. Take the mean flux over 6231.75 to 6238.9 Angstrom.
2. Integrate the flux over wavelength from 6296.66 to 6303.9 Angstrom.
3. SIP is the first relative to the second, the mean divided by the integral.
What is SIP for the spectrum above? 0.141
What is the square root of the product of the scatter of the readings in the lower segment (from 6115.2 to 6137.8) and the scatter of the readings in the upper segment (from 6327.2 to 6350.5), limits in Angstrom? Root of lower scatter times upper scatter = 2.0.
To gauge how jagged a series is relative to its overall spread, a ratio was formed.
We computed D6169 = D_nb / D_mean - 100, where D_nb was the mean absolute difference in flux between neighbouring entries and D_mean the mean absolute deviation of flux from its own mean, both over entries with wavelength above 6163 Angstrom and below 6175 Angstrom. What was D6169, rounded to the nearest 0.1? -98.7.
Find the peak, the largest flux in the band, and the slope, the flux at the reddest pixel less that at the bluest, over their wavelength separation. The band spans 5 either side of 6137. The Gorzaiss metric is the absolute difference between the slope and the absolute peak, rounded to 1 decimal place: 83.9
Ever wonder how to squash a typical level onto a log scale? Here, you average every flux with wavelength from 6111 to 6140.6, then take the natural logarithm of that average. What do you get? 4.42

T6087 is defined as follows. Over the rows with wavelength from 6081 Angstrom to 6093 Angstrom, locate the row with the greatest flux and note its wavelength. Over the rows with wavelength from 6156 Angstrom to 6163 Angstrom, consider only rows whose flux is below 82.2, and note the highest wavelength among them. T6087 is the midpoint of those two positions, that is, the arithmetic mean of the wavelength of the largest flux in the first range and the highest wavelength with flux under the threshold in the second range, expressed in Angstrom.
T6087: 6122.4 Angstrom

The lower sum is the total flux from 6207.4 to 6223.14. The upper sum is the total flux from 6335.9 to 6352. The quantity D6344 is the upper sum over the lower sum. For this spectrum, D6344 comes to 0.98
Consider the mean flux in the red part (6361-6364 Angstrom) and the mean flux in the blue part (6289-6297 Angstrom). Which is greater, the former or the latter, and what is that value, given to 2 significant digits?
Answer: 81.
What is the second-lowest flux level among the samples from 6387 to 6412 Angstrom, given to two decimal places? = 75.93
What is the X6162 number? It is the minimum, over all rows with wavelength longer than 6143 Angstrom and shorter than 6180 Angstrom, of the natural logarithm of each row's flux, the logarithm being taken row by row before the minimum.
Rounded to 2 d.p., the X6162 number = 4.32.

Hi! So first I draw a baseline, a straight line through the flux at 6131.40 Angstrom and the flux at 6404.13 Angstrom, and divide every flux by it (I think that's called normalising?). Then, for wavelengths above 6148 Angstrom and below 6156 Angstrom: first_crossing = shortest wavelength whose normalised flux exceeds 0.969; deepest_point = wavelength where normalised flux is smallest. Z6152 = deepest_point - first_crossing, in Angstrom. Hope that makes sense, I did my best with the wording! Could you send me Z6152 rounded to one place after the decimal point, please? 0.0 Angstrom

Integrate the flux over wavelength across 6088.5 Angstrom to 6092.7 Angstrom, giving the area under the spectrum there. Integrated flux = 355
